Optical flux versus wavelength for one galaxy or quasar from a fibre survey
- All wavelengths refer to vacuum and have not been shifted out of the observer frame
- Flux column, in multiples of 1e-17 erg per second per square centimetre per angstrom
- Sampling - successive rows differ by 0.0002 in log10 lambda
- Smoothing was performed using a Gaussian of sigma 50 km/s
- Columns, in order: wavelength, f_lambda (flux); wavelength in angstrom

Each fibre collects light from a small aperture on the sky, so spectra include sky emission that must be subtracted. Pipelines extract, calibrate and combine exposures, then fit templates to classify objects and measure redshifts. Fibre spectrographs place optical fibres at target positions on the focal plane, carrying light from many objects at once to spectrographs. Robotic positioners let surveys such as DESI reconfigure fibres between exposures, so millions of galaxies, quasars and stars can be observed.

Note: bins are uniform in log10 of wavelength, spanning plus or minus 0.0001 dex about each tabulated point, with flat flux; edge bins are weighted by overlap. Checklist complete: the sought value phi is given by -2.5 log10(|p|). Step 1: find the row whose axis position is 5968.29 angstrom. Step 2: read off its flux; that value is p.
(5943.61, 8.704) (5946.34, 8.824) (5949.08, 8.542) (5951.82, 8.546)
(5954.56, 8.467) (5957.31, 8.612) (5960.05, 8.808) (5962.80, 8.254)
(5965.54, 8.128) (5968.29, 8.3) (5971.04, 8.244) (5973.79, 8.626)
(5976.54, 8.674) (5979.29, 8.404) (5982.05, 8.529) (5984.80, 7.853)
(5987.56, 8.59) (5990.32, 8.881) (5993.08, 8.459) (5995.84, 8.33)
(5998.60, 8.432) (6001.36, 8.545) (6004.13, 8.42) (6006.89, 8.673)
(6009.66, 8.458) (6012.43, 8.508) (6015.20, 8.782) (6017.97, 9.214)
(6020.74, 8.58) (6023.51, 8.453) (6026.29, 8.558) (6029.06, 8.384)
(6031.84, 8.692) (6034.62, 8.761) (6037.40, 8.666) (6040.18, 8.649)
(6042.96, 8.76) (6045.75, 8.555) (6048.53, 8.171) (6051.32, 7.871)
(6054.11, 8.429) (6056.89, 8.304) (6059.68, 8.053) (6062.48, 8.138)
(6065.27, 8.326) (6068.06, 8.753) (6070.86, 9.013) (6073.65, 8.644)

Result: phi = -2.298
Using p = 8.3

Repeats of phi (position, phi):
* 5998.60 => -2.315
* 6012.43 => -2.325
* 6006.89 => -2.345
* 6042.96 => -2.356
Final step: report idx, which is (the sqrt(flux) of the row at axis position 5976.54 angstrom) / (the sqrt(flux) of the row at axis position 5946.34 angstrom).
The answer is 0.99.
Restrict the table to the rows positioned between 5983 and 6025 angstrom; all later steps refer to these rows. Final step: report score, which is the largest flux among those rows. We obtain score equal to 9.214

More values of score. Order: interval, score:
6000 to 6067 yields 9.214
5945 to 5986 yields 8.824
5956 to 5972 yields 8.808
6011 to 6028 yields 9.214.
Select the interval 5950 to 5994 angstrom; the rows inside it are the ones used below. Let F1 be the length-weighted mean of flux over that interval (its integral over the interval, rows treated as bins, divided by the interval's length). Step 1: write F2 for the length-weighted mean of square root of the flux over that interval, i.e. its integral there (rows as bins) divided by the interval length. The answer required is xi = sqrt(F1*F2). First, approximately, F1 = 8.46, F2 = 2.91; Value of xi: 4.961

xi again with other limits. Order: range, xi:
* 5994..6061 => 4.983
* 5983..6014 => 4.965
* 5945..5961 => 5.034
